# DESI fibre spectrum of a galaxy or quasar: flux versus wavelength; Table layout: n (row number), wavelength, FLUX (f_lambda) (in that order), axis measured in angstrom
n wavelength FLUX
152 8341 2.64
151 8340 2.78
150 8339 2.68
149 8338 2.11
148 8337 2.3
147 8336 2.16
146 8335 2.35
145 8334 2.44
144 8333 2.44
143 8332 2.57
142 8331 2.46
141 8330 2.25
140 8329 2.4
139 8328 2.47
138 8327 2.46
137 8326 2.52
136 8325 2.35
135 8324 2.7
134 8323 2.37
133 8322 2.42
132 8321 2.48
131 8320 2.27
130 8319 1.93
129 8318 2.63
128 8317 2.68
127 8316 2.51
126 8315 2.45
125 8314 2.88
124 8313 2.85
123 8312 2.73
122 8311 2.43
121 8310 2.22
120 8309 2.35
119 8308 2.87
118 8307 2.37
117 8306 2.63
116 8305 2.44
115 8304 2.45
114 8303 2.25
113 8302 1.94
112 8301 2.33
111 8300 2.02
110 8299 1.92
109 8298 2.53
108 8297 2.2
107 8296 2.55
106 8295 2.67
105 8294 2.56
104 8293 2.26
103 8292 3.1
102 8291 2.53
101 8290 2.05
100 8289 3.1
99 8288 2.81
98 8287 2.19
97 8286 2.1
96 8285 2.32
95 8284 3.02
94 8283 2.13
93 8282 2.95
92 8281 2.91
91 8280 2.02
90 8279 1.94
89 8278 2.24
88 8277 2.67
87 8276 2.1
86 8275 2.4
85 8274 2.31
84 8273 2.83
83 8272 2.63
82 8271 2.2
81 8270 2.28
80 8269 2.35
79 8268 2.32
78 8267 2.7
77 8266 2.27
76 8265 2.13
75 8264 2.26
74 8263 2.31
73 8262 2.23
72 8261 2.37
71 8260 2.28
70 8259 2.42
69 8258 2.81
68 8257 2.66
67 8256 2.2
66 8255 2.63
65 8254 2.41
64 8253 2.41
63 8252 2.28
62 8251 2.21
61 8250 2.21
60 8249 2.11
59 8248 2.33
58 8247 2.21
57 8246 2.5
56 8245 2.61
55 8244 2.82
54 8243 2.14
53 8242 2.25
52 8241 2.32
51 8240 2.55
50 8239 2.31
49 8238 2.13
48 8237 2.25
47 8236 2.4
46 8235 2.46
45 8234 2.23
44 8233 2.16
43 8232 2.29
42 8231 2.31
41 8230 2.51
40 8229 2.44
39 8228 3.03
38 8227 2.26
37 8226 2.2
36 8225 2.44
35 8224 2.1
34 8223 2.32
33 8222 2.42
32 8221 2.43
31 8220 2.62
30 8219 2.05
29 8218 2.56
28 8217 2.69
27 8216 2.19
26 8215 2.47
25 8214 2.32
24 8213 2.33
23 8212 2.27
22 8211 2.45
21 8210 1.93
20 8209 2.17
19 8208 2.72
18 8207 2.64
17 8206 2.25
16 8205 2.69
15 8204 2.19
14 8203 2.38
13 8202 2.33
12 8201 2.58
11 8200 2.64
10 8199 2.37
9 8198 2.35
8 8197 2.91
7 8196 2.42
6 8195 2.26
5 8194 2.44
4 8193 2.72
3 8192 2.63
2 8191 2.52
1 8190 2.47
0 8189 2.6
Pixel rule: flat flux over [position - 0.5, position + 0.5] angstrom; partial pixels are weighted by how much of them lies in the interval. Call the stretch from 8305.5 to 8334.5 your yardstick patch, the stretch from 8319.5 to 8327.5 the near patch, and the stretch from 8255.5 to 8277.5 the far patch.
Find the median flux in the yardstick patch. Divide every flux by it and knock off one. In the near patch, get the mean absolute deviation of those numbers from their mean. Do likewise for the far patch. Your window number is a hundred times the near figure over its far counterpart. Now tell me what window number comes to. 53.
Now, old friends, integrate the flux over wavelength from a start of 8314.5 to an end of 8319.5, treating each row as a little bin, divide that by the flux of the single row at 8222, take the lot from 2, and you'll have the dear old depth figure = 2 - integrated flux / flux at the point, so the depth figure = -3.04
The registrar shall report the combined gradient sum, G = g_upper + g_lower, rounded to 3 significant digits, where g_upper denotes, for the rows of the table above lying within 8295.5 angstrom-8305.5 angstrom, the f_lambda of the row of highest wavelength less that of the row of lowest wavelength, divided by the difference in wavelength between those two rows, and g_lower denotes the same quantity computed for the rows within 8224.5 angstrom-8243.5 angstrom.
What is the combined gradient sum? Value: -0.0289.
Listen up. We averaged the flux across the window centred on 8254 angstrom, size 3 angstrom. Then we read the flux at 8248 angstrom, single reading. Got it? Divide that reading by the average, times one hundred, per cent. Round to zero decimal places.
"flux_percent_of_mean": 94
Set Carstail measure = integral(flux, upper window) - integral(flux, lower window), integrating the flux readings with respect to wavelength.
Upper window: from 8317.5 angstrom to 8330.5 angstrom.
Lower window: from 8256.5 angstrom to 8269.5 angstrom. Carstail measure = 0.1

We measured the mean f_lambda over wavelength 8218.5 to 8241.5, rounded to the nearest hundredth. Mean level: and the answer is 2.36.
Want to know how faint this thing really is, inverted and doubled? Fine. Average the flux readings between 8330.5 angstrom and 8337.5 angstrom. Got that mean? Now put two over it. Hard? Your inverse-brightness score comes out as 0.837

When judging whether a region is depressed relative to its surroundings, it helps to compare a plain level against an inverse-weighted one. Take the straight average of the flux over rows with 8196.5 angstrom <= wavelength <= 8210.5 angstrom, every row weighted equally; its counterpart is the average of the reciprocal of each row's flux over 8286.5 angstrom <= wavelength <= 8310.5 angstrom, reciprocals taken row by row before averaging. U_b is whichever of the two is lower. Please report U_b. 0.418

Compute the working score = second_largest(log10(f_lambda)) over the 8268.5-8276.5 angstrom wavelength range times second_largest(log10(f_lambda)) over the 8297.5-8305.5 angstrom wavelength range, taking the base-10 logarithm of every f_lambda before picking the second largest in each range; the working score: 0.163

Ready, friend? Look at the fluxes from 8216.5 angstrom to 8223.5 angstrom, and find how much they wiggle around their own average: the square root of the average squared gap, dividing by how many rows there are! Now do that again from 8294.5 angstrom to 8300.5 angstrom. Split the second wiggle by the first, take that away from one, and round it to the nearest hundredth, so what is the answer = -0.43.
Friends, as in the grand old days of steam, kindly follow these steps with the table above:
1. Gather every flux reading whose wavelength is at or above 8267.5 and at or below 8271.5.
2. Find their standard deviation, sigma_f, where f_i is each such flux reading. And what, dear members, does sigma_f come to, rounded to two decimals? 0.06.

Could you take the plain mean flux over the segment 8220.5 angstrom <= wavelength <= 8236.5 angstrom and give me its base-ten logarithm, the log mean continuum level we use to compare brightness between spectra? 0.376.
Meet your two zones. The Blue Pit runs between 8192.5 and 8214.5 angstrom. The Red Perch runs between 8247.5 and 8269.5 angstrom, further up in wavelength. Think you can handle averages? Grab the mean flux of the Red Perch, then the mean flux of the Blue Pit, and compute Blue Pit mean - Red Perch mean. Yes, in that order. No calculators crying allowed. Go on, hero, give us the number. 0.07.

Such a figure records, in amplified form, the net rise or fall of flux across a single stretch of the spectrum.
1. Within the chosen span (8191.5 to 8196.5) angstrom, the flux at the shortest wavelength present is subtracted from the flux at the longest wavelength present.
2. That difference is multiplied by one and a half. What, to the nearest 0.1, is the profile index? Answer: -0.3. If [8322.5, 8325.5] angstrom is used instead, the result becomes 0.0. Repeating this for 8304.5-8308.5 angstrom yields 0.6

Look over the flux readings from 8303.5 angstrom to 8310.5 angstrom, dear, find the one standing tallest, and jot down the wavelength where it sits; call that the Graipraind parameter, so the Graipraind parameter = 8308 angstrom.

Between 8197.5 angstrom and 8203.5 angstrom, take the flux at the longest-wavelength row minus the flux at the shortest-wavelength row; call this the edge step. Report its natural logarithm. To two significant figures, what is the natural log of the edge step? -3.5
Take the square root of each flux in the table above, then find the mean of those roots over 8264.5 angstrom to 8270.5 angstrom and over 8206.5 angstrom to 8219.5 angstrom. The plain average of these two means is 1.53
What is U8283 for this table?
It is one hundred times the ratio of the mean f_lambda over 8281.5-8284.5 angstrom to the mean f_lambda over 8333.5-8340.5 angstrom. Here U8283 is 112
